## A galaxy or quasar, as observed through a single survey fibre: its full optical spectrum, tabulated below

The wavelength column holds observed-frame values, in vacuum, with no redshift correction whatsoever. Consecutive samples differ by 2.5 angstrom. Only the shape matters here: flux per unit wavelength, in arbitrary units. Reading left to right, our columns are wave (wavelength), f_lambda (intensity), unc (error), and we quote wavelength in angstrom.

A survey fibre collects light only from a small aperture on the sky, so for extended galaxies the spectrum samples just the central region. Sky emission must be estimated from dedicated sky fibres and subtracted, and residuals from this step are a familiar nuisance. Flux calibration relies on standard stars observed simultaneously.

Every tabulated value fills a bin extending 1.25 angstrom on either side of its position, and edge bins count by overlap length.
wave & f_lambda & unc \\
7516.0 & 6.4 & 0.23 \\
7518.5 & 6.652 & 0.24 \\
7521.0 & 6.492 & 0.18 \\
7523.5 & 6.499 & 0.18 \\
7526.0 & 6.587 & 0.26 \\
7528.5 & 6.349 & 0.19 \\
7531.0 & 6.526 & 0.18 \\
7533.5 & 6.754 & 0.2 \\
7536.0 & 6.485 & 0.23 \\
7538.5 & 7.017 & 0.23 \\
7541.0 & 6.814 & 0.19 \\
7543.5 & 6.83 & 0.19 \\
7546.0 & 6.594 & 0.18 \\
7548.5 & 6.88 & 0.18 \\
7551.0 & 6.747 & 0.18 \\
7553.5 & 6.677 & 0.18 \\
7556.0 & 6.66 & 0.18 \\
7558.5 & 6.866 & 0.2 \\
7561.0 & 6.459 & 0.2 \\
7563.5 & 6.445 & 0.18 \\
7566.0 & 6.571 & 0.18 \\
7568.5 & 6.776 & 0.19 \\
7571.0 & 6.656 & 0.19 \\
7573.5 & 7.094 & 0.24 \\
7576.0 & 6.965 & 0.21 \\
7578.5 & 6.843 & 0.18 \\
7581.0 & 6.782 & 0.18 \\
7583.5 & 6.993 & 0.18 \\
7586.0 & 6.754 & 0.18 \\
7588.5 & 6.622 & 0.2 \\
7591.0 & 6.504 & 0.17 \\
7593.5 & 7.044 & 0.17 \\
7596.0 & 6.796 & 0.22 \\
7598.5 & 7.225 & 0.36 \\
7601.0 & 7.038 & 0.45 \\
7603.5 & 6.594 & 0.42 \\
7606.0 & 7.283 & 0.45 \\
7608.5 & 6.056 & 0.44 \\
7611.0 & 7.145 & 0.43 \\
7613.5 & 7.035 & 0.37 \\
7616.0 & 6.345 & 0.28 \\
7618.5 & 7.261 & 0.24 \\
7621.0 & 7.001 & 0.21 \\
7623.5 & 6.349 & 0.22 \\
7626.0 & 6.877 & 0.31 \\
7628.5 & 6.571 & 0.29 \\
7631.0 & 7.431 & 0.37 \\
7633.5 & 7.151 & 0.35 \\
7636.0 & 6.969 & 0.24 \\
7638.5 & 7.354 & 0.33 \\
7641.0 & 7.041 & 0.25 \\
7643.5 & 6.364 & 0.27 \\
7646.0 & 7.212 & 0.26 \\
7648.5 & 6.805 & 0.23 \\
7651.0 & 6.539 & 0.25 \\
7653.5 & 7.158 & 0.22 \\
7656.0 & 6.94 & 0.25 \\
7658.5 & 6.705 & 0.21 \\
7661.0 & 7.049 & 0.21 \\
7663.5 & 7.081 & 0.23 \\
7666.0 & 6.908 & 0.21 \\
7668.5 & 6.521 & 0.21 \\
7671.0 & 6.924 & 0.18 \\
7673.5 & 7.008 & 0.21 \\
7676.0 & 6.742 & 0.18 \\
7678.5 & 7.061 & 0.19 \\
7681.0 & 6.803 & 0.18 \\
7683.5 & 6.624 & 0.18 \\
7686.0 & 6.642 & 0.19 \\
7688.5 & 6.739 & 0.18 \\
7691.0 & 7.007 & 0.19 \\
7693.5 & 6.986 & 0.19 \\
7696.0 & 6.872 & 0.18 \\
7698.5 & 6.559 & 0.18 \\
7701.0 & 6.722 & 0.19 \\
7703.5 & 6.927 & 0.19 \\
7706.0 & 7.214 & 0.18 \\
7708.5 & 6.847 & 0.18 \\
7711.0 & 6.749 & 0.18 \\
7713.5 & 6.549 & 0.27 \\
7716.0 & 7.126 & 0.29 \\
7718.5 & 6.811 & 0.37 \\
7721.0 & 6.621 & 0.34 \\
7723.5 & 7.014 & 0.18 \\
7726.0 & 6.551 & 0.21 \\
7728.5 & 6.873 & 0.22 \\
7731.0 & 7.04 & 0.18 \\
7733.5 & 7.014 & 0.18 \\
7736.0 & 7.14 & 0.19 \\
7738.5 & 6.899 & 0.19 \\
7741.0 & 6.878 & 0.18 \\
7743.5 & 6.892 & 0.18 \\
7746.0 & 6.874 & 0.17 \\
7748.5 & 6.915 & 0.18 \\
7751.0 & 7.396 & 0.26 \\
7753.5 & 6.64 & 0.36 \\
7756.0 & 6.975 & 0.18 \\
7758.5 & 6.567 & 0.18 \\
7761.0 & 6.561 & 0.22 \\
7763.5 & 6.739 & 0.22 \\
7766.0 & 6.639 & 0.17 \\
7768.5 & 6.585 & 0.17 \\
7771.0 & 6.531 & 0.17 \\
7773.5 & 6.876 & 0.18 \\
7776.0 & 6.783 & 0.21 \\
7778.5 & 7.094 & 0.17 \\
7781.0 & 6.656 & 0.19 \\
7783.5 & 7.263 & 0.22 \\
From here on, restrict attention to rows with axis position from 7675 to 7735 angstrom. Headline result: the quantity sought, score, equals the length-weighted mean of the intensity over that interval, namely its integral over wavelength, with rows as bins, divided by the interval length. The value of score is 6.84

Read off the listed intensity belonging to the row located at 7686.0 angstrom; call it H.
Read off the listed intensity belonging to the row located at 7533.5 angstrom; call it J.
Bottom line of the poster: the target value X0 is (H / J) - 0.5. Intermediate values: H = 6.642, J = 6.754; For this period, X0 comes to 0.483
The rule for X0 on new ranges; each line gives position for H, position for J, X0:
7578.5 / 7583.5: 0.479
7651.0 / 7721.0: 0.488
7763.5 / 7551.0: 0.499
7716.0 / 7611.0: 0.497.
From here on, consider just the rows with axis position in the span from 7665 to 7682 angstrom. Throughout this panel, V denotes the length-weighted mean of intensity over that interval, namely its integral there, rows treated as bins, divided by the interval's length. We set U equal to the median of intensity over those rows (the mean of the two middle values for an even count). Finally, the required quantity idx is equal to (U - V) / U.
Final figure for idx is 0.008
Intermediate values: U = 6.91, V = 6.85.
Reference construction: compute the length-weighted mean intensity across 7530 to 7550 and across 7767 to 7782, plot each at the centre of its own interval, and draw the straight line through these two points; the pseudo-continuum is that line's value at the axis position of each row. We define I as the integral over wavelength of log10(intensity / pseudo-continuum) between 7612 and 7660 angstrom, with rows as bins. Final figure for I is 0.5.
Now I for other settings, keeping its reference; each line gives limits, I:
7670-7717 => 0.3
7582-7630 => 0.2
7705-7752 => 0.5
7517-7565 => -0.3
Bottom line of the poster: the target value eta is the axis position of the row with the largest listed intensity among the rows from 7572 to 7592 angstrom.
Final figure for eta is 7573.5 angstrom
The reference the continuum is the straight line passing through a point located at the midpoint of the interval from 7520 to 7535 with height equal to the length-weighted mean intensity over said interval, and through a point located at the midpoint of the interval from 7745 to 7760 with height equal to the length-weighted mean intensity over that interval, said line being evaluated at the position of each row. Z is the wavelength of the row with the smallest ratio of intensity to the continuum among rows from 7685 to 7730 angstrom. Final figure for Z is 7726.0 angstrom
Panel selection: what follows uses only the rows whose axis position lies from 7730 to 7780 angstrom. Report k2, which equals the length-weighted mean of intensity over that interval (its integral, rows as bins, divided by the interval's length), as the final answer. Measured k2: 6.85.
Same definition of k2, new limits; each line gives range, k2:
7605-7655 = 6.90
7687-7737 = 6.87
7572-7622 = 6.87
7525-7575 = 6.69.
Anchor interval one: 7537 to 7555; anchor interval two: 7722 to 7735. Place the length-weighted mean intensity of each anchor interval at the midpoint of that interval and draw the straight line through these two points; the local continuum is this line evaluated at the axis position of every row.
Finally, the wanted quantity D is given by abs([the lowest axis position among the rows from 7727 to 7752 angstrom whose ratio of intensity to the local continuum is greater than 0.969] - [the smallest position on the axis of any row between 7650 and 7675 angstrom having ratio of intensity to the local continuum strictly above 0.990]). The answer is 75.0 angstrom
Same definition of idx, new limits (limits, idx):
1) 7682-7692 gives -0.009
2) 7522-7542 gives -0.010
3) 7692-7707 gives 0.003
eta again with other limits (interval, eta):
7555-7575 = 7573.5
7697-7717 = 7706.0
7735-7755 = 7751.0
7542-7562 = 7548.5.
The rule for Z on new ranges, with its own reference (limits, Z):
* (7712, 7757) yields 7726.0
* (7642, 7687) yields 7643.5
